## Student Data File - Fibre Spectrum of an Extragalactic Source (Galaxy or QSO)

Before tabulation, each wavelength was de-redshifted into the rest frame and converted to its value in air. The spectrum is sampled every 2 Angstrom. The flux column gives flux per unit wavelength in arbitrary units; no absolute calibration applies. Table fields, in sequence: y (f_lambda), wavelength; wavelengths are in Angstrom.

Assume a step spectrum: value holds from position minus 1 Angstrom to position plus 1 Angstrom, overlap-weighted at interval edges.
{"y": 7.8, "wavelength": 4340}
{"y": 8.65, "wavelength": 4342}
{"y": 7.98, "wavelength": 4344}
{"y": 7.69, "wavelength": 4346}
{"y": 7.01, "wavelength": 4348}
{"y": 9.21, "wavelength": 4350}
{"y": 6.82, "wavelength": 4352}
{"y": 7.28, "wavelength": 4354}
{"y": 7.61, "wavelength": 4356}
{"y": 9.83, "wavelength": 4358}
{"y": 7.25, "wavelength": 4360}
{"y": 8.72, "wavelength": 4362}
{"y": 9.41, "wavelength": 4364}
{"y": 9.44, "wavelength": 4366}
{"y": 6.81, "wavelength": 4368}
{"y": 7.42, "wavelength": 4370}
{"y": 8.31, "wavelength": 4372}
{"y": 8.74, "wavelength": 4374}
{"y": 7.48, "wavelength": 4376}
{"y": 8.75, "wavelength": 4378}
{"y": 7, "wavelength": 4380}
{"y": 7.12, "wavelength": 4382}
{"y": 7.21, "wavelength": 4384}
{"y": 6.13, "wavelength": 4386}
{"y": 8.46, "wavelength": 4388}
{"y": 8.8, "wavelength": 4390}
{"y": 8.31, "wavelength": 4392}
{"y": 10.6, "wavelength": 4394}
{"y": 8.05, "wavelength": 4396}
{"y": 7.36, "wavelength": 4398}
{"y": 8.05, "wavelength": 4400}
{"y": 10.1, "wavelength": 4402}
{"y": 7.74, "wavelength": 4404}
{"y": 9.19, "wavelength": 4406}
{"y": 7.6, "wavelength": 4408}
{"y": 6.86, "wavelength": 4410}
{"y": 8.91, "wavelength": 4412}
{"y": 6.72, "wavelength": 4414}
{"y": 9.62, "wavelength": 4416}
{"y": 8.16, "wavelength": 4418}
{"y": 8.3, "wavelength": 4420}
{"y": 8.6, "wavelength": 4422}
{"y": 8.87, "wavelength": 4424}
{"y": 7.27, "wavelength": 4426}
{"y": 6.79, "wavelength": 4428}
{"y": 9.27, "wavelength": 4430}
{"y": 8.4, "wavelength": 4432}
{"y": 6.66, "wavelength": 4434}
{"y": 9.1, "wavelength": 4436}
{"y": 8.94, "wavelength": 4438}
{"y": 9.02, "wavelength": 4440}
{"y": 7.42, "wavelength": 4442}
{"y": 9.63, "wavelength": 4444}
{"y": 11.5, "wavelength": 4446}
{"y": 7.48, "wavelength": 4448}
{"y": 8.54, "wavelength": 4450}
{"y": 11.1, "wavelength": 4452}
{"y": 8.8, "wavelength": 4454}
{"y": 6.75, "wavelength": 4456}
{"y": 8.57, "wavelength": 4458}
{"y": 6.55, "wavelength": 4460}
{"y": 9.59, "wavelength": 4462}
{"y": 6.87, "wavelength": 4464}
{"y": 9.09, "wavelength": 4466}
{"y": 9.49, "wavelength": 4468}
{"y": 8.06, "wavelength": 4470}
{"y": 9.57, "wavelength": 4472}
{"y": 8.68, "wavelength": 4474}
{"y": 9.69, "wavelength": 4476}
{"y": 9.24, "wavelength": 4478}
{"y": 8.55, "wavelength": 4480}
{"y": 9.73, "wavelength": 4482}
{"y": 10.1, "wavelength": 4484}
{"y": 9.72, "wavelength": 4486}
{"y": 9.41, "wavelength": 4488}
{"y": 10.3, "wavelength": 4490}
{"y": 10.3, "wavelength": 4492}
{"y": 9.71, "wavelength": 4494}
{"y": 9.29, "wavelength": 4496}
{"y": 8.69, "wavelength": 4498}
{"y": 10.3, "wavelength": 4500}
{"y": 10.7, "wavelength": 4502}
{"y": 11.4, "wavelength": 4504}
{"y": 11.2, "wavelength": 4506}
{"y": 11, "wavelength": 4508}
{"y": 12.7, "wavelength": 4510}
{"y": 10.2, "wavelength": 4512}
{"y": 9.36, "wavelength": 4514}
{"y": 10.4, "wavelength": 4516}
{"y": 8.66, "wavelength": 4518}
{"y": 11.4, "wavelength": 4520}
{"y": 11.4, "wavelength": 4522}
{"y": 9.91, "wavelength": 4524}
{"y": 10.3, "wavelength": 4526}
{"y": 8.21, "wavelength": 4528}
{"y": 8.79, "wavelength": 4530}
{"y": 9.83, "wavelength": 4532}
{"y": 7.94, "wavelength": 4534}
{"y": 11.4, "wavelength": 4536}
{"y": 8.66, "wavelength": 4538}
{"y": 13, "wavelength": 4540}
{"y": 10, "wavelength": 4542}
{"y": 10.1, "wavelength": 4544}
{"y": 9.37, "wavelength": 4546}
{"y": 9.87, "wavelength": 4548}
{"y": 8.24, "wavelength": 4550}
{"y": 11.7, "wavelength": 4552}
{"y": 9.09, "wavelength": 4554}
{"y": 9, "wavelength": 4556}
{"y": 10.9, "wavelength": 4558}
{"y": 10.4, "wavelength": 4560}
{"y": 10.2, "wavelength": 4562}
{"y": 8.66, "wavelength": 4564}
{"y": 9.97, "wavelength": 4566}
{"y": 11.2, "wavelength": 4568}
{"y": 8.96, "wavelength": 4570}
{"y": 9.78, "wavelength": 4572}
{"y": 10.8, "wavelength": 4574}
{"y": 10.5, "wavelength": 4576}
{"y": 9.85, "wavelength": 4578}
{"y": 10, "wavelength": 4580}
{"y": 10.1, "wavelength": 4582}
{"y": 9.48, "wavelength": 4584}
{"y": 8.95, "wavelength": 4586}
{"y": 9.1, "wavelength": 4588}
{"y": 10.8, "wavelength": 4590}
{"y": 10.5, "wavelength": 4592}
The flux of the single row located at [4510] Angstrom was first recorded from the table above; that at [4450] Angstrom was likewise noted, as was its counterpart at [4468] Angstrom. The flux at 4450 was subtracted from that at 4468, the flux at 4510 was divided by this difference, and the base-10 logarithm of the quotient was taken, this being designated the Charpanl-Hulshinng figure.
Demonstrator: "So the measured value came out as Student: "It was 1.1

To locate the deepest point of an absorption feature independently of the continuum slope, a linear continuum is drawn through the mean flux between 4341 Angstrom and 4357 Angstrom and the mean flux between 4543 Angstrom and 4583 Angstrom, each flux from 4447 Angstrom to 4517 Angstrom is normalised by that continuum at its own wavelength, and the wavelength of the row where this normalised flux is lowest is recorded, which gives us 4460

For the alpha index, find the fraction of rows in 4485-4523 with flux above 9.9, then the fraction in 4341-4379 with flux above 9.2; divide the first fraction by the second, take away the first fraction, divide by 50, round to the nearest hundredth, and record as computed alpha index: 0.05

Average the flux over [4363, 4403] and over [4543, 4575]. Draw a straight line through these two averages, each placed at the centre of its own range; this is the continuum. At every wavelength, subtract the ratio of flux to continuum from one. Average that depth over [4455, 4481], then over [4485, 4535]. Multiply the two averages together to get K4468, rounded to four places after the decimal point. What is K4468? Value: -0.0037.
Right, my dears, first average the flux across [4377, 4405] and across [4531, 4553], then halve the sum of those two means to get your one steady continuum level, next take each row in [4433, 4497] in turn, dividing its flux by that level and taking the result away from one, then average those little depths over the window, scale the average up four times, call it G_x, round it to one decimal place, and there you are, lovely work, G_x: 0.0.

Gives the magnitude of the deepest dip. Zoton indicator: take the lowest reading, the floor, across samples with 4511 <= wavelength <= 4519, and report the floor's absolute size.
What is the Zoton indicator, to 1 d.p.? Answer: 8.7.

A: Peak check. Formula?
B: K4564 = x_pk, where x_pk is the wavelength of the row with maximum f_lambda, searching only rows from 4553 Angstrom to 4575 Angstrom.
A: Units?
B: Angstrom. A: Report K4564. 4568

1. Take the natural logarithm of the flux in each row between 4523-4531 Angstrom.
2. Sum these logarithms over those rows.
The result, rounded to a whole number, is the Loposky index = 9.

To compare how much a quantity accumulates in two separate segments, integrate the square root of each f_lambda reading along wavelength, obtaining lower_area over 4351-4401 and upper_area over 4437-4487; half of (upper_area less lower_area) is 3.7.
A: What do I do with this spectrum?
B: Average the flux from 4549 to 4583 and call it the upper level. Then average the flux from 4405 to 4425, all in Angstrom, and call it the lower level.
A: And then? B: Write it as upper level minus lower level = 1.7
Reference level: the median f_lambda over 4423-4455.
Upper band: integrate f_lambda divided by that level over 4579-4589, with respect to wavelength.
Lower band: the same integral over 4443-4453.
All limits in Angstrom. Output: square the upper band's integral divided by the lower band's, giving 0.97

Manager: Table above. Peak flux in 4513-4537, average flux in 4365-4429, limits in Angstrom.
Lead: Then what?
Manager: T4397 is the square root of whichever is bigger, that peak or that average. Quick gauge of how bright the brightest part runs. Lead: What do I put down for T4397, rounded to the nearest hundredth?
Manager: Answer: 3.38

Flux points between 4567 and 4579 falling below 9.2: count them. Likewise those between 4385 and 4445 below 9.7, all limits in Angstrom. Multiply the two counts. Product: 28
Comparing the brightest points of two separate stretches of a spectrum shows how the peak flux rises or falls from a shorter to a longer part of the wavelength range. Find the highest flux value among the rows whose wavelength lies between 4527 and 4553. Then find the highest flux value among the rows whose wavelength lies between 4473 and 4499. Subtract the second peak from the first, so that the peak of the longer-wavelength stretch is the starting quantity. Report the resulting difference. 2.7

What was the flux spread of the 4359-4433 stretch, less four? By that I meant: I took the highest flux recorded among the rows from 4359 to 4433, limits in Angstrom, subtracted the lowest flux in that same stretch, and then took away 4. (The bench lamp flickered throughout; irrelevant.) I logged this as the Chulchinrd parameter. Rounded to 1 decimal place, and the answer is 0.5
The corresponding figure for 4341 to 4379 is -1.0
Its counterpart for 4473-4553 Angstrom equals 1.1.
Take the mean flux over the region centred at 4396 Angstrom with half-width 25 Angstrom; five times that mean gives 40.7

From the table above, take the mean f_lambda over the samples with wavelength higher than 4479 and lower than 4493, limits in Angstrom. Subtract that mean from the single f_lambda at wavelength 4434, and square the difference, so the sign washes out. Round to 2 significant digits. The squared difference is 9.4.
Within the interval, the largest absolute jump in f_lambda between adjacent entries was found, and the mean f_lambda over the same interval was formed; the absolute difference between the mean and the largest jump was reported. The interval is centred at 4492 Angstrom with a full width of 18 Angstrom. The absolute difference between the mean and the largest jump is 8.1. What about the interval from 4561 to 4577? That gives 7.8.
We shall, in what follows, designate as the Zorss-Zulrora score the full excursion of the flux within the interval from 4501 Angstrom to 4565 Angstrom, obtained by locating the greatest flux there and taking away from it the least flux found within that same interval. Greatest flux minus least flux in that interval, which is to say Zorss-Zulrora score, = 5.1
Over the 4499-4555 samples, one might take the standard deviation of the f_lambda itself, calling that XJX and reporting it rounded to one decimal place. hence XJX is 1.3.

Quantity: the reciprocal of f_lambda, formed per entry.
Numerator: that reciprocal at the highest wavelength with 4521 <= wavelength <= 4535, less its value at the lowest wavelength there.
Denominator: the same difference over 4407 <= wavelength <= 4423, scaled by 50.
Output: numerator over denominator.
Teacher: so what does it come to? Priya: -0.050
